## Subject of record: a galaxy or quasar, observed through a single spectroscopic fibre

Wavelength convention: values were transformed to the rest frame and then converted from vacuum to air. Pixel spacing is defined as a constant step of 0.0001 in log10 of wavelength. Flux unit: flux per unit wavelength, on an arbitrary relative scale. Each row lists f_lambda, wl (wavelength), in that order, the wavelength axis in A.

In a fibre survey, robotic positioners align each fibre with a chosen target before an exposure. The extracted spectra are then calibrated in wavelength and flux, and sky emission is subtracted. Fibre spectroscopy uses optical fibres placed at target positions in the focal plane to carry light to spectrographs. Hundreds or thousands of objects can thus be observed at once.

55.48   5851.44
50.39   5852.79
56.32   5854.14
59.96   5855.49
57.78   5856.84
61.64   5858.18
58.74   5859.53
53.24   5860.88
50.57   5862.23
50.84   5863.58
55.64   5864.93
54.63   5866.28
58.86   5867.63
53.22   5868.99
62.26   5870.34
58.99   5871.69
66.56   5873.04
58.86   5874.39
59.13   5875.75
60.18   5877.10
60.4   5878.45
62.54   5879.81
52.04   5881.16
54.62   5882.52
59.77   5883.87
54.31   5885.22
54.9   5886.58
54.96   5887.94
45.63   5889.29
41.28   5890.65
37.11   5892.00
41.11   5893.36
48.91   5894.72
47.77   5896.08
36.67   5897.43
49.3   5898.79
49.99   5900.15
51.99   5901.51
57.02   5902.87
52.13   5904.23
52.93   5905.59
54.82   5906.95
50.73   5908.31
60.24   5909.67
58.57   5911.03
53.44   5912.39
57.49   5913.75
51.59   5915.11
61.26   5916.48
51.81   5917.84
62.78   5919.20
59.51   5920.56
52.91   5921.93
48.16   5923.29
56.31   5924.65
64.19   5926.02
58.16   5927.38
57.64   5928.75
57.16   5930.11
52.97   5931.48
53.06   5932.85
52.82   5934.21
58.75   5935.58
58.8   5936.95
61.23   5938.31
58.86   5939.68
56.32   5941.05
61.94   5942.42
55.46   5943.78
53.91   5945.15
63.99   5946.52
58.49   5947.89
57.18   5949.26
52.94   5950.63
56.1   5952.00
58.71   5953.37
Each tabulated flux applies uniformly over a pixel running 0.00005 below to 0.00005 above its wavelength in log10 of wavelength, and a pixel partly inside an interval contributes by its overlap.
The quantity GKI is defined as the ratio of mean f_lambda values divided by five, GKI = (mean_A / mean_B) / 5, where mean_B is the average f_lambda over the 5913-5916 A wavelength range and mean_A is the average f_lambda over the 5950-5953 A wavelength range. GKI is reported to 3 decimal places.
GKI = 0.200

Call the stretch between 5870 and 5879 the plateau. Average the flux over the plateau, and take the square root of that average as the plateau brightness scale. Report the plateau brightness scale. 7.8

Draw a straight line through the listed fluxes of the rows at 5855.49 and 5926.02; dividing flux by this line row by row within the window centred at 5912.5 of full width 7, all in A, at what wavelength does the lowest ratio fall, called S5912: 5915.11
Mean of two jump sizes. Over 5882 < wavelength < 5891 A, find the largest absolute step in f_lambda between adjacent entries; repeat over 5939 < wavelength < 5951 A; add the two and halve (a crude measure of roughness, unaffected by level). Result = 9.7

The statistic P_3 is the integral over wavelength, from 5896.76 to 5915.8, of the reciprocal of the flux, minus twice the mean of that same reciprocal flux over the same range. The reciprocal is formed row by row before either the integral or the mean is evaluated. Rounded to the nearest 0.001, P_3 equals 0.328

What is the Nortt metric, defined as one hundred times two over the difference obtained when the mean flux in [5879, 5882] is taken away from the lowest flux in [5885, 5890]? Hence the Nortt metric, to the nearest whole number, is -17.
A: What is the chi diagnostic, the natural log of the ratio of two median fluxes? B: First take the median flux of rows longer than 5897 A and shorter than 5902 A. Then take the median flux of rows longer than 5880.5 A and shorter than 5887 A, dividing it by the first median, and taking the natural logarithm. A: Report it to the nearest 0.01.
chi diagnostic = 0.10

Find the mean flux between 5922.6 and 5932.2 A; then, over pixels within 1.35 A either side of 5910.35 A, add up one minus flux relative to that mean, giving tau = -0.11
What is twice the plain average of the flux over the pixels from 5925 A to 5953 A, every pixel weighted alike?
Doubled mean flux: 115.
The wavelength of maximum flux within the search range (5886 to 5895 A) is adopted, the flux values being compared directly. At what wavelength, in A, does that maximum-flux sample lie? 5887.94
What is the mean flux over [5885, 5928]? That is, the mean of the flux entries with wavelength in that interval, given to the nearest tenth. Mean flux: 52.4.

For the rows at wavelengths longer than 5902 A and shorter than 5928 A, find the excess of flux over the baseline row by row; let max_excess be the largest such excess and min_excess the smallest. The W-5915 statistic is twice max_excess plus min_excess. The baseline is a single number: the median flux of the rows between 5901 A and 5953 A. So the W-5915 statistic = 6.5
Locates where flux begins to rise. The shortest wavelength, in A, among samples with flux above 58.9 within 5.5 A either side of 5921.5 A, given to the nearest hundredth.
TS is 5916.48 A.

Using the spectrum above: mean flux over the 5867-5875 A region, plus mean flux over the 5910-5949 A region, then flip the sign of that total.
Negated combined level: -117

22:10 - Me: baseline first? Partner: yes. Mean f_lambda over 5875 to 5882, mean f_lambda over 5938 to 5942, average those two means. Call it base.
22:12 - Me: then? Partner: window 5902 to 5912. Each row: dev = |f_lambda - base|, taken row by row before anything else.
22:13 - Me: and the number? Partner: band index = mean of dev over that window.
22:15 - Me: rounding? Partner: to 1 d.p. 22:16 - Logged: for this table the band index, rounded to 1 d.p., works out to 4.0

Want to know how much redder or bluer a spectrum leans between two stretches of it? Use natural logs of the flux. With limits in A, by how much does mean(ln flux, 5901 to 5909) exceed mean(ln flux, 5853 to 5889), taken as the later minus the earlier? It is -0.07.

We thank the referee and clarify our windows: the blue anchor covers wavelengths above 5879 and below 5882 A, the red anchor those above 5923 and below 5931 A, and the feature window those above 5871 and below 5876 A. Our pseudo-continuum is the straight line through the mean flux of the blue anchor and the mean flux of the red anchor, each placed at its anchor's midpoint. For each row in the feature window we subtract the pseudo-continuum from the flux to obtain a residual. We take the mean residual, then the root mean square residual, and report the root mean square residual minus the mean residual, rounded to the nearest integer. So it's 1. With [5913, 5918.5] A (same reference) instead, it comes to 6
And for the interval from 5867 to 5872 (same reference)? 2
